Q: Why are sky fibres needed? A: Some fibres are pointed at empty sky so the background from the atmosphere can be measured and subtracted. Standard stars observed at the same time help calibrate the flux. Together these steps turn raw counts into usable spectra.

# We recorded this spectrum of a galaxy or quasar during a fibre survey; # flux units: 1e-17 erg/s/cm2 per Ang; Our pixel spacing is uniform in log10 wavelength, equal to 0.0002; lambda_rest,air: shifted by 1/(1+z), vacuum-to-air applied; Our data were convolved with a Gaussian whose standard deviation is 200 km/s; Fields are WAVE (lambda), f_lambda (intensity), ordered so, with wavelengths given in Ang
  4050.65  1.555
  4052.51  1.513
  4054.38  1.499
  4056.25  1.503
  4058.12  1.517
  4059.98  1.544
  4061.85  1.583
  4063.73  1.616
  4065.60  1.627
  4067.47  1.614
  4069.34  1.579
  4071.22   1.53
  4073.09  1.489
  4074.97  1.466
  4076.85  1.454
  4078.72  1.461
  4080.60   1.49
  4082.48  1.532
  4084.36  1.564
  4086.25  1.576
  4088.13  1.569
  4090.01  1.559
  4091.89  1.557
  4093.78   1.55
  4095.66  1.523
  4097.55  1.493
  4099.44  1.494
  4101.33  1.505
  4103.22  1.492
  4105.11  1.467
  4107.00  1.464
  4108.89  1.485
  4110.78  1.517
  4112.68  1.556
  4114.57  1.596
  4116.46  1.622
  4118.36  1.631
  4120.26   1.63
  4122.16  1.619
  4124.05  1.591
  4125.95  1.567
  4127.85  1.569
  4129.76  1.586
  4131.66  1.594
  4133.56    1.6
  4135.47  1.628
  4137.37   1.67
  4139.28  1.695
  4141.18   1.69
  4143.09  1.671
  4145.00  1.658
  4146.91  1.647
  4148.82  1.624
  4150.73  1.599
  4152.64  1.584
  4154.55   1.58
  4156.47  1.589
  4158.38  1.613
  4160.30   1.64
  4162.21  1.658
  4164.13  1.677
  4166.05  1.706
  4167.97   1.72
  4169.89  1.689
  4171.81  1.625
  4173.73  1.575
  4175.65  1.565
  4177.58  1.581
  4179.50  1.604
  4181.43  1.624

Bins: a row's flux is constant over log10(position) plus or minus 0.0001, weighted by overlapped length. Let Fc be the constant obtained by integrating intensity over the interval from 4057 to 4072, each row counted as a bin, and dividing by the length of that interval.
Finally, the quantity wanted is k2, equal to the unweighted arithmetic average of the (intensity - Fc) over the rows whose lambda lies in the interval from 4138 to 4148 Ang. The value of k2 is 0.10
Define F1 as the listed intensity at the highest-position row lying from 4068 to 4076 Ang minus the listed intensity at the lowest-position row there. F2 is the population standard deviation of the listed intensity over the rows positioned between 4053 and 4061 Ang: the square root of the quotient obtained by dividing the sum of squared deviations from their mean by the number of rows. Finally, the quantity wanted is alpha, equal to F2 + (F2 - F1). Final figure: 0.15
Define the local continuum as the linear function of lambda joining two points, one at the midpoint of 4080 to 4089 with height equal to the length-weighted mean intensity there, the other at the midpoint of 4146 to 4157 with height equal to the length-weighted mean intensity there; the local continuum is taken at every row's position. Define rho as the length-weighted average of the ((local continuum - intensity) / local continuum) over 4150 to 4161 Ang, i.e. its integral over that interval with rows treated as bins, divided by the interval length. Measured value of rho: 0.00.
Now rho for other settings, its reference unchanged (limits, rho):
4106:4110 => 0.06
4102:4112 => 0.05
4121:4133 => 0.00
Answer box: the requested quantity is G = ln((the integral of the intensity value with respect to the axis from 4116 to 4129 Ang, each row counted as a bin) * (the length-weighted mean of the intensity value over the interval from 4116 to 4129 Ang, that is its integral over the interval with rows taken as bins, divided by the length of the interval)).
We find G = 3.51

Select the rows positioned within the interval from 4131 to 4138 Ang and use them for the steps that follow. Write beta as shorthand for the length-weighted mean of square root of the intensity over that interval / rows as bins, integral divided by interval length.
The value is 1.27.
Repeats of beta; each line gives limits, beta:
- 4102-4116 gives 1.23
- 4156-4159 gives 1.27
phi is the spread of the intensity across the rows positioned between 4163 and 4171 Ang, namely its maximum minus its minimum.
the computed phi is 0.043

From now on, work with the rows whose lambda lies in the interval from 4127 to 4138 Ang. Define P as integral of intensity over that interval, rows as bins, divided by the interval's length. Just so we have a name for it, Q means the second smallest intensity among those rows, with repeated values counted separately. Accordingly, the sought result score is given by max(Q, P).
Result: 1.61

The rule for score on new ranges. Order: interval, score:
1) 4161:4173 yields 1.68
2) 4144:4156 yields 1.61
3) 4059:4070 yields 1.60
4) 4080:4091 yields 1.55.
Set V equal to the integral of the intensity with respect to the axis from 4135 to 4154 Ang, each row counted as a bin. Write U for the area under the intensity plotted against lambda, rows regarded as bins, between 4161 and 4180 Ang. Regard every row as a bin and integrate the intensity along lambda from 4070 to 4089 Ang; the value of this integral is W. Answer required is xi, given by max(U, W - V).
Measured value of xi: 31.2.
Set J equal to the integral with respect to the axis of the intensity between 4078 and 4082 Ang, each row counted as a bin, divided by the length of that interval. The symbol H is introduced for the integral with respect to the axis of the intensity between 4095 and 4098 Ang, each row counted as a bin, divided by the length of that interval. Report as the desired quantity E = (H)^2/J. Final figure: 1.53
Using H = 1.51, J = 1.48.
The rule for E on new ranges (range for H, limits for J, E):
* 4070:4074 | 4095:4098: 1.52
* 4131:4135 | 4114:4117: 1.59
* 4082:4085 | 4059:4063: 1.53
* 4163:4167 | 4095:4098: 1.89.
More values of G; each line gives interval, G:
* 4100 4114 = 3.45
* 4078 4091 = 3.42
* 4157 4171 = 3.66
